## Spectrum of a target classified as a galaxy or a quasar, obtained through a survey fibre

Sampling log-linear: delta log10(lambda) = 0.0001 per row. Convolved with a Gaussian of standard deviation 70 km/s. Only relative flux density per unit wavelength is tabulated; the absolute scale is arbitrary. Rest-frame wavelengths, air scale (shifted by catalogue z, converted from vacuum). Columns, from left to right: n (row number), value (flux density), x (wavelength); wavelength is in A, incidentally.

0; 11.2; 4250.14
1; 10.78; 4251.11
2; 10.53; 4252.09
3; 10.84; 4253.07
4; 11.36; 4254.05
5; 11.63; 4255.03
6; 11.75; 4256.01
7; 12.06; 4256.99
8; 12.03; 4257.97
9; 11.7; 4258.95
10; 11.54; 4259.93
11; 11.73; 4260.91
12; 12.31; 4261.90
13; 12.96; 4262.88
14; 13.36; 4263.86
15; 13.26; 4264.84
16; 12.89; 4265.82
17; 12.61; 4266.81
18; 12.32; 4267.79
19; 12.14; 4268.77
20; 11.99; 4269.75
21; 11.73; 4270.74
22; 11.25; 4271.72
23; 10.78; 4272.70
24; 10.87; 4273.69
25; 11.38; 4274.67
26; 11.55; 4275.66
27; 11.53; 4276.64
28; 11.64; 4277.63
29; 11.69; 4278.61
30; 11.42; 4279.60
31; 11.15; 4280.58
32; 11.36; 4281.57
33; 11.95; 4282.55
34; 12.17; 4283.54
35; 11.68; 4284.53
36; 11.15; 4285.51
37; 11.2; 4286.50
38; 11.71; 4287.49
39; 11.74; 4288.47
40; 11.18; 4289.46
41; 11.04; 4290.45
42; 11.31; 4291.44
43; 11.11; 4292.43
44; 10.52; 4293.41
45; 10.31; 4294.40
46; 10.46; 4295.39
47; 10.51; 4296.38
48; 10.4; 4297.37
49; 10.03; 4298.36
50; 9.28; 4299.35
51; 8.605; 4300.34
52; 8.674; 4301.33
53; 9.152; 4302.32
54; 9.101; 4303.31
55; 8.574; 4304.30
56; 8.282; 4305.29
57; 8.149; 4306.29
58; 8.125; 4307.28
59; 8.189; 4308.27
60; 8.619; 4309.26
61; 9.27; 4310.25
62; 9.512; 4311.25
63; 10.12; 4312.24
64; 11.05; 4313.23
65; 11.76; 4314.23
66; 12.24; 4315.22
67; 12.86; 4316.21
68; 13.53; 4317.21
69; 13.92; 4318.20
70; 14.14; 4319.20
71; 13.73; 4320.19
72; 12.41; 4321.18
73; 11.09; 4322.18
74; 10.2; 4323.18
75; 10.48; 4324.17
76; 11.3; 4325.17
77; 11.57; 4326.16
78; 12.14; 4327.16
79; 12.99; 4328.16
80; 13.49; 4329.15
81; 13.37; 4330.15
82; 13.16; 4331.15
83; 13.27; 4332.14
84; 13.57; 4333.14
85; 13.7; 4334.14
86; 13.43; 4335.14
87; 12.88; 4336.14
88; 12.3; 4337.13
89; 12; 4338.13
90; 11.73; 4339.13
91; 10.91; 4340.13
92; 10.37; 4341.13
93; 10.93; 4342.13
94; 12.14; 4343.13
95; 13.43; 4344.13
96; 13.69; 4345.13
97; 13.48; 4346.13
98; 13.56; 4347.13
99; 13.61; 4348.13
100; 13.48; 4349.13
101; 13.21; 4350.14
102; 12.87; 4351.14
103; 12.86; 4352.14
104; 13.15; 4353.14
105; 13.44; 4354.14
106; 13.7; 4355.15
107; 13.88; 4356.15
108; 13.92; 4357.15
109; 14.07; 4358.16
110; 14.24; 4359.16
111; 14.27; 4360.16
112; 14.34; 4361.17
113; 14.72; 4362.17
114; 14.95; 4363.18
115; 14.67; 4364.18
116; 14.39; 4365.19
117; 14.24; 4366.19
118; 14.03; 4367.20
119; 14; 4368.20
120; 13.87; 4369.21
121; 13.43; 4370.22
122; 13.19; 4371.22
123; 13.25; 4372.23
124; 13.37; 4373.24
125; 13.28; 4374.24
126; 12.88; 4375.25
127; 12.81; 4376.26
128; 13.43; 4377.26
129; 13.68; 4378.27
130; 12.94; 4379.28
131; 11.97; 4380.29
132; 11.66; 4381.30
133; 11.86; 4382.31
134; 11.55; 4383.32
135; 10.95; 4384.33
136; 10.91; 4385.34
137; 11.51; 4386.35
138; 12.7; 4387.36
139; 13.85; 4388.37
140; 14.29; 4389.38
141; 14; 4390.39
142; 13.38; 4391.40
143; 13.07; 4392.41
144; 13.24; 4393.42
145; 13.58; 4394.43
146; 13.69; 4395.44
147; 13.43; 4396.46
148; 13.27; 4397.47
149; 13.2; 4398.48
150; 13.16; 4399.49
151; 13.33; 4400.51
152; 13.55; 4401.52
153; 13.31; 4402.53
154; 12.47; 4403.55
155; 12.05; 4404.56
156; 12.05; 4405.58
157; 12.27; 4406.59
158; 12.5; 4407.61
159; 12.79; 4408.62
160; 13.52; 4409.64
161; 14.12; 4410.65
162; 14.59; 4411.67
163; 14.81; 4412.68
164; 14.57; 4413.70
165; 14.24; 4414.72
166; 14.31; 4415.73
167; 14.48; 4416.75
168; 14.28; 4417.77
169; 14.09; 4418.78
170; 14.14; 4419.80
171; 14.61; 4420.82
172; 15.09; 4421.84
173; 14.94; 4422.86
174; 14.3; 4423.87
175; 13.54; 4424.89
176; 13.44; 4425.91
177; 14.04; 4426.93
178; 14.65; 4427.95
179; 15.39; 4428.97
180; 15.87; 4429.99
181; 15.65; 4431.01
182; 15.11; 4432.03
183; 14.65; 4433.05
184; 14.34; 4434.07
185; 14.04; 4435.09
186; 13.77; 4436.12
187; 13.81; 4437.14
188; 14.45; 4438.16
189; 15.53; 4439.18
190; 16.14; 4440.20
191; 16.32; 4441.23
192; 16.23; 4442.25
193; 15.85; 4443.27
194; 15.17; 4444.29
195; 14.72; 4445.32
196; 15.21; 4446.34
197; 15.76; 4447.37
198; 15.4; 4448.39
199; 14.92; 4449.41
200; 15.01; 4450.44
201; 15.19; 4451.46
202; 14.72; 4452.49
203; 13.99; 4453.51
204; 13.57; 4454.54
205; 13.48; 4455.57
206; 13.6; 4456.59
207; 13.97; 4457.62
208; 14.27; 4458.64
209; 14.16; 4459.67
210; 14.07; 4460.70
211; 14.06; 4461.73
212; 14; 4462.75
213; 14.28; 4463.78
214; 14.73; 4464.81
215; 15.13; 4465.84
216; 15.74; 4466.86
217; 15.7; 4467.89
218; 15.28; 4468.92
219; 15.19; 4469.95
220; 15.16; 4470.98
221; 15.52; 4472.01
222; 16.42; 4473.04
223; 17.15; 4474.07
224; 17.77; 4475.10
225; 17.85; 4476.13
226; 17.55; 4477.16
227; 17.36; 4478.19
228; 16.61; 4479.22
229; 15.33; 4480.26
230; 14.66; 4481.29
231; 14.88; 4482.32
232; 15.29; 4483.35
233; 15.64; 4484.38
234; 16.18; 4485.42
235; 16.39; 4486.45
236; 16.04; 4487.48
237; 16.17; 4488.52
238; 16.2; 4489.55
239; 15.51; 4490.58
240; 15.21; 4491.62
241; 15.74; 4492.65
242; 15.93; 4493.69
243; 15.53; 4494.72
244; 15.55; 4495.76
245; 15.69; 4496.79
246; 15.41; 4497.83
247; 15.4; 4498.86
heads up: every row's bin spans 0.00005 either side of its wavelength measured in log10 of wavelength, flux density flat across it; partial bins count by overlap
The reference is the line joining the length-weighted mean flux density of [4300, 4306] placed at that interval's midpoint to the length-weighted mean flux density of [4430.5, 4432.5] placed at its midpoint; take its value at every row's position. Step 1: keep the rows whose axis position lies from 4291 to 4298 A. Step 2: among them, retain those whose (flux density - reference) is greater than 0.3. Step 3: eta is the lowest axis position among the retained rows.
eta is 4291.44 A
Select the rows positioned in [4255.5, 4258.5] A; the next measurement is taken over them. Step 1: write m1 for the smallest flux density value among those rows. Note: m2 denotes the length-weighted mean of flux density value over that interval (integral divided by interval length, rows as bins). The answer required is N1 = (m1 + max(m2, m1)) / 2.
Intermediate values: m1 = 11.75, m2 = 12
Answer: 11.8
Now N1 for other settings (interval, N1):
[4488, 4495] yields 15.5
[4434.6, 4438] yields 13.8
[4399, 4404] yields 12.8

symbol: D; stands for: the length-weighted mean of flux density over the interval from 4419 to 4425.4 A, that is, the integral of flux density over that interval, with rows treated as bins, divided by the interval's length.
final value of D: 14.4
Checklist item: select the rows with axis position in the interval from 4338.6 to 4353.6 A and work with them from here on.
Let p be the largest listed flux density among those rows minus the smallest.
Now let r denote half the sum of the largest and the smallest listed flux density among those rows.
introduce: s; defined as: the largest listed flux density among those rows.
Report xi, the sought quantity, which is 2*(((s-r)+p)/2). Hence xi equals 5.0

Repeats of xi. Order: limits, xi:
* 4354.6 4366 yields 1.9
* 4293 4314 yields 4.4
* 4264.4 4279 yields 3.7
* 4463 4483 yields 5.4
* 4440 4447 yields 2.4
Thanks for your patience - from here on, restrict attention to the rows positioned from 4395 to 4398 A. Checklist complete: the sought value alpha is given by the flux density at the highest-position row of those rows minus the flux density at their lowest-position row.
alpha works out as -0.4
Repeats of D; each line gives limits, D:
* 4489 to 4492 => 15.7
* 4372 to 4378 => 13.2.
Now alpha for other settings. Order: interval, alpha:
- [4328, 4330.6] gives 0.4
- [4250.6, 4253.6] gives 0.1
